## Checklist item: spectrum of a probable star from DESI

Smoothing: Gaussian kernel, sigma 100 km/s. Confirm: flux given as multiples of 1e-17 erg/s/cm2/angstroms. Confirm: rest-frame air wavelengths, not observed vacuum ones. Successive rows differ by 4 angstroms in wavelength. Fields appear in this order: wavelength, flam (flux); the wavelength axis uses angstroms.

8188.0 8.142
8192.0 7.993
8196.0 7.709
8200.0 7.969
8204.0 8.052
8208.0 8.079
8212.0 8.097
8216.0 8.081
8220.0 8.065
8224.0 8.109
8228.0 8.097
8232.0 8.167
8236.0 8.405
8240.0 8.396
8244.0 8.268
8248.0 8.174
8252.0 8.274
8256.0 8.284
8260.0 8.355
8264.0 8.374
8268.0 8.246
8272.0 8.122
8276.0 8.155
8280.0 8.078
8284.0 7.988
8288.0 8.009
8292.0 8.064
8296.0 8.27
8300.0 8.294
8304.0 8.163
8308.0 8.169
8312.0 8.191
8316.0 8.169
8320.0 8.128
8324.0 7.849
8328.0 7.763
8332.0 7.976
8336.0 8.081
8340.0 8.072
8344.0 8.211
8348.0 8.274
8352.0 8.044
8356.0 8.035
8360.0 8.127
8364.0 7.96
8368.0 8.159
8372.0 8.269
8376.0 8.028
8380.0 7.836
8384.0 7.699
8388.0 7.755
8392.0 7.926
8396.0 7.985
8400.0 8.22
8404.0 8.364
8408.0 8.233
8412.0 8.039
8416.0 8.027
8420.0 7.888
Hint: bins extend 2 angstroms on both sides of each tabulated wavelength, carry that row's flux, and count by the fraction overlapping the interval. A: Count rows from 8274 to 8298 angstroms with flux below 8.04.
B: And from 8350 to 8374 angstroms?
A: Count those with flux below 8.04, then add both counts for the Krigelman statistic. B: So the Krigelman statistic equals 4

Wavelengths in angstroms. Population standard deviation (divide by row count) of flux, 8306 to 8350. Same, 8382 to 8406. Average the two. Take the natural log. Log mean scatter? -1.6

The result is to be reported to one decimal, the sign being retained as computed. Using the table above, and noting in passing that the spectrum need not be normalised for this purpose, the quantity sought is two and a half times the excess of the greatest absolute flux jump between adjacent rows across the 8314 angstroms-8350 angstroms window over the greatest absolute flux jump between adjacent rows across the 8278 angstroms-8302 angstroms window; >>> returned 0.2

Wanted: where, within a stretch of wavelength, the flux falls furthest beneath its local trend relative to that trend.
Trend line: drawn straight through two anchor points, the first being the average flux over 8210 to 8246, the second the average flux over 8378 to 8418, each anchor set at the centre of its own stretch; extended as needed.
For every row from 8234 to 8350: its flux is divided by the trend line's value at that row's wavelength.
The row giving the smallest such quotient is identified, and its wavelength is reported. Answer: 8328.0 angstroms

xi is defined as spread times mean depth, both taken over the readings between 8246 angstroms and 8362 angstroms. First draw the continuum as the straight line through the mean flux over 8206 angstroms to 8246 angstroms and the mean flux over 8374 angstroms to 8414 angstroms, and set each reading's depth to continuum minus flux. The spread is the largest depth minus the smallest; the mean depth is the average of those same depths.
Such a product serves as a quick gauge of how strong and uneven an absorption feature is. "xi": -0.020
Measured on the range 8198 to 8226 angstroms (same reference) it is 0.021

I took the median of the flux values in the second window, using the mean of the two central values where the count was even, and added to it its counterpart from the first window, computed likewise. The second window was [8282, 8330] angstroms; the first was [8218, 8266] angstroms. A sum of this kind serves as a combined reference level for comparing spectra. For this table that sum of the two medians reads 16.4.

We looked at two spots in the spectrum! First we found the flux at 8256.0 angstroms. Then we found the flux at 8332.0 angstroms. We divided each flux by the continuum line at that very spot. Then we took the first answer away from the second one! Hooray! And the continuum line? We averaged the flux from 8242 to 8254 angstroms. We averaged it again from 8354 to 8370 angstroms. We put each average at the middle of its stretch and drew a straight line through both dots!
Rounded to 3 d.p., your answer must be -0.024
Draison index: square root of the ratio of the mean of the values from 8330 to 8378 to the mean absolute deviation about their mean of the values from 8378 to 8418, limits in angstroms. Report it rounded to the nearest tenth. 6.9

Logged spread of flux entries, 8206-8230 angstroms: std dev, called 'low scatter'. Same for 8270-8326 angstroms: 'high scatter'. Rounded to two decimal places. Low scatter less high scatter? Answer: -0.10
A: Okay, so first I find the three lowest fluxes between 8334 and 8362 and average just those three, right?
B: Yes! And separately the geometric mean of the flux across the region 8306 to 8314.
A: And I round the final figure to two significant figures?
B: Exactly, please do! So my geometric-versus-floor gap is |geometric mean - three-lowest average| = 0.13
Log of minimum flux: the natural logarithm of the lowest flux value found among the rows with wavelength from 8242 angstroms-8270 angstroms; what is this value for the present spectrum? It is 2.10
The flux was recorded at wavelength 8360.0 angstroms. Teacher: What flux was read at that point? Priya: 8.127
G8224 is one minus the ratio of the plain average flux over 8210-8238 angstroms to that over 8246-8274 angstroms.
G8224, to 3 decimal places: 0.014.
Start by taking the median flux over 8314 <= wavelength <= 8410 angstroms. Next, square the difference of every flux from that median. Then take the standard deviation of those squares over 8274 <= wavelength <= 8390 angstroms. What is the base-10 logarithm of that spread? -1.49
